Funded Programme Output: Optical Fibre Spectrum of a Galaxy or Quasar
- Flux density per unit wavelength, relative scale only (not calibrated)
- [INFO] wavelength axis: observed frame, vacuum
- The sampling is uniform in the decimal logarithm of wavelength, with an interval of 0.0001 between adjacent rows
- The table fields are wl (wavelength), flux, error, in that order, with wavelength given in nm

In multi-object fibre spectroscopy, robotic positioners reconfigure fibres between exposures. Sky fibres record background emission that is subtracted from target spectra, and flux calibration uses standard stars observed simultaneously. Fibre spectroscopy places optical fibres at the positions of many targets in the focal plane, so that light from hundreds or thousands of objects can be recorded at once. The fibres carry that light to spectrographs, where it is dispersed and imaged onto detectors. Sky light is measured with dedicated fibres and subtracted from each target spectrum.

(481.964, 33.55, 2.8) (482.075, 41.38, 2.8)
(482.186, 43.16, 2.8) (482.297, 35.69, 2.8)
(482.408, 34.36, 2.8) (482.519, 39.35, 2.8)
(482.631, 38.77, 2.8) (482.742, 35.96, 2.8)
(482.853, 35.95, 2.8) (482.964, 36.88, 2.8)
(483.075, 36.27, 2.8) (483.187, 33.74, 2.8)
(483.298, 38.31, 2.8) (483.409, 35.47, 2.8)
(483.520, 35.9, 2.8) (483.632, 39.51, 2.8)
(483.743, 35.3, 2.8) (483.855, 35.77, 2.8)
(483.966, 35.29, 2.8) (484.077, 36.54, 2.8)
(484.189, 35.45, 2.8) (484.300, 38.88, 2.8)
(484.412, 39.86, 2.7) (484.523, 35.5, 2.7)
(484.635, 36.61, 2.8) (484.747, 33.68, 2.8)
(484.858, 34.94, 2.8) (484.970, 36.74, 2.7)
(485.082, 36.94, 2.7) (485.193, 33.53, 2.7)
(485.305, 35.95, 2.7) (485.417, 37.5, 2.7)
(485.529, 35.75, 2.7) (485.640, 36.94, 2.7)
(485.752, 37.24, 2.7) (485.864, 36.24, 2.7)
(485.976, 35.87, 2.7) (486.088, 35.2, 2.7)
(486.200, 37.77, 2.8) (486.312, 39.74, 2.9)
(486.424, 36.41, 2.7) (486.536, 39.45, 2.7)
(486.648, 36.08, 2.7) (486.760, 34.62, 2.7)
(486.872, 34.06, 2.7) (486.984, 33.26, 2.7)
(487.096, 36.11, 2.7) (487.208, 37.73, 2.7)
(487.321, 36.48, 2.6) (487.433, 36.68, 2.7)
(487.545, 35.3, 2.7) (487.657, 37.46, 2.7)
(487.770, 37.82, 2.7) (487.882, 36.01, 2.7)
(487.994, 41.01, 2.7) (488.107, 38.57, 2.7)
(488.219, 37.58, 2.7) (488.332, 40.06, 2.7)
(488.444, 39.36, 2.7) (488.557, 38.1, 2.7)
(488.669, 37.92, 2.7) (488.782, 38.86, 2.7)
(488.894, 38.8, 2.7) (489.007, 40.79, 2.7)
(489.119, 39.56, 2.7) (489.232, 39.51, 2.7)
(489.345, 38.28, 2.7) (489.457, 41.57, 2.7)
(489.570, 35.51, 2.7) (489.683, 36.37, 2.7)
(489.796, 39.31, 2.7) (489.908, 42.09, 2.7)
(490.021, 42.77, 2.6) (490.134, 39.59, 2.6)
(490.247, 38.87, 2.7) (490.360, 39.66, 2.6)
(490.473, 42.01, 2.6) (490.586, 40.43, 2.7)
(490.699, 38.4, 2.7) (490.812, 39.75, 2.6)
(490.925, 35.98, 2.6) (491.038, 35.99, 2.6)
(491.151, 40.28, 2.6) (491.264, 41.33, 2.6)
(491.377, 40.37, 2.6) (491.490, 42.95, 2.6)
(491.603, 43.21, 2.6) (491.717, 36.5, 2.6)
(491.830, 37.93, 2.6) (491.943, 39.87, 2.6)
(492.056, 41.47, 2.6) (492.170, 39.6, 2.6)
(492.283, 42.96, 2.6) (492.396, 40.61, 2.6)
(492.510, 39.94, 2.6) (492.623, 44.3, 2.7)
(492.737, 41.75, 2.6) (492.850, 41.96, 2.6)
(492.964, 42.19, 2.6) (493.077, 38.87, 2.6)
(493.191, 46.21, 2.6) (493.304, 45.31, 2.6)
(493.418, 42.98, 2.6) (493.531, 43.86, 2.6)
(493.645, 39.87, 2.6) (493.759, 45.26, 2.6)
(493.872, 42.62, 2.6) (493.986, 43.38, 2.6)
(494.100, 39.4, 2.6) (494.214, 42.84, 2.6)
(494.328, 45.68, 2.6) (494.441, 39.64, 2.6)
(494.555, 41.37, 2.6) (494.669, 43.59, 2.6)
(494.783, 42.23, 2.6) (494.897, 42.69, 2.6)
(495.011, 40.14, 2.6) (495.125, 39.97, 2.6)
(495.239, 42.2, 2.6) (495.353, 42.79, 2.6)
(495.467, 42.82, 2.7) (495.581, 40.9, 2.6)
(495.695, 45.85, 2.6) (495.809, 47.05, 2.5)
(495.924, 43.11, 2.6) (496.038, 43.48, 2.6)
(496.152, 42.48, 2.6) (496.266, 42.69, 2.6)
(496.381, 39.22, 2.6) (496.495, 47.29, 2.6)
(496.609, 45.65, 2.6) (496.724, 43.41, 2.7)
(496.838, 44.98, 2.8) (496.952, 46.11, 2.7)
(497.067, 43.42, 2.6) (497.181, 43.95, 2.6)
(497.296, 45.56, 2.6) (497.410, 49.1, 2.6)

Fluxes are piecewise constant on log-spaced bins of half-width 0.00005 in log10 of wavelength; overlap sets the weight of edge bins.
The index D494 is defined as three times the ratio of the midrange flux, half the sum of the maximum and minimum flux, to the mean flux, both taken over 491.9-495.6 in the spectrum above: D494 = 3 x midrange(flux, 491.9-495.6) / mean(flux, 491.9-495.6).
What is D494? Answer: 3.03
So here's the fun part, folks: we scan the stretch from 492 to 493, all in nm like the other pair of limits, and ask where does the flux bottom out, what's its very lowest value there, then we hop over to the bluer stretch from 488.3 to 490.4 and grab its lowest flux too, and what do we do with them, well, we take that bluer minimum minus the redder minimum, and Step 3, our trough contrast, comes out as -4.1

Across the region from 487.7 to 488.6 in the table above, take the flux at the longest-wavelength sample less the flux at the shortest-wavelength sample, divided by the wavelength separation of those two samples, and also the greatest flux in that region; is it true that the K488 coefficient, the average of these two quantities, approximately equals 21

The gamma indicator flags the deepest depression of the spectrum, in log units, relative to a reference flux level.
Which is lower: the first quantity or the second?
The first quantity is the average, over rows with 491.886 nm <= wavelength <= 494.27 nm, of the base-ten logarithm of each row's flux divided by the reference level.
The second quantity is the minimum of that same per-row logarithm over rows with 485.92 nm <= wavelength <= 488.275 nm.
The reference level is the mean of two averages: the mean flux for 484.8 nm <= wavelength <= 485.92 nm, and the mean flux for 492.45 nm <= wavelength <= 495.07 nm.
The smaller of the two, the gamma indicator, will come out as -0.073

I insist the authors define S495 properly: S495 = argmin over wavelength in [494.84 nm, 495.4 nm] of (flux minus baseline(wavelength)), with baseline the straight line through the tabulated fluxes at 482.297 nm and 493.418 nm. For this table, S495 495.125 nm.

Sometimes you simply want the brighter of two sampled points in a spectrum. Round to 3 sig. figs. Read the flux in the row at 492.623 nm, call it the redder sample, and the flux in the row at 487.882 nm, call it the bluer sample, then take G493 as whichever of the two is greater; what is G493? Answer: 44.3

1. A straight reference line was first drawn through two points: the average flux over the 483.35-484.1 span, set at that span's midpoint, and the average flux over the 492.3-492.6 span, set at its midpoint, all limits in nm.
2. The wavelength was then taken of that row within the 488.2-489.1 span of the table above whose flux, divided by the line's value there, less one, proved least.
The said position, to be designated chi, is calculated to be 488.219 nm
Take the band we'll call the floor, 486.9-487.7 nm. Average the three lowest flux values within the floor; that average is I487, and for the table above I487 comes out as 34.9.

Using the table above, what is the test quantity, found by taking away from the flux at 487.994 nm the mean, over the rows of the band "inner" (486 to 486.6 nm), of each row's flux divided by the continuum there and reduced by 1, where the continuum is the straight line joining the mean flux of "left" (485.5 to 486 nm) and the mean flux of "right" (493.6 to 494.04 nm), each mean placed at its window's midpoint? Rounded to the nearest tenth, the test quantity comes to 41.0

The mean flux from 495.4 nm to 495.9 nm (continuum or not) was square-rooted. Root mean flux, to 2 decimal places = 6.64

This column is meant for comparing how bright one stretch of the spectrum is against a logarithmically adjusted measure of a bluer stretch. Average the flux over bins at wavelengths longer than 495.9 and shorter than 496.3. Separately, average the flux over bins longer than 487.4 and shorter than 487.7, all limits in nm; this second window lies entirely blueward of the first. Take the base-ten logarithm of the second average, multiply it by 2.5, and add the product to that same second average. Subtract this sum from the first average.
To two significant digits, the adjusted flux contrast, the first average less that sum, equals 2.6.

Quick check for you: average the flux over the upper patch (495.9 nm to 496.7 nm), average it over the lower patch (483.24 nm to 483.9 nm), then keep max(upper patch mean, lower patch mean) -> 43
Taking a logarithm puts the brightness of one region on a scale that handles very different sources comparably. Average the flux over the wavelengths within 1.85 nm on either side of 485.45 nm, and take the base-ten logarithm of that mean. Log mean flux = 1.56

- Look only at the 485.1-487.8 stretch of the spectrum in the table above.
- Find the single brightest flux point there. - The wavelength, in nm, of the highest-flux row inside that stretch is 486.312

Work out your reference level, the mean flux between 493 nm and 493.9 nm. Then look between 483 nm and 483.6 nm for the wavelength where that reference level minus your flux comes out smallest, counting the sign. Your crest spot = 483.298 nm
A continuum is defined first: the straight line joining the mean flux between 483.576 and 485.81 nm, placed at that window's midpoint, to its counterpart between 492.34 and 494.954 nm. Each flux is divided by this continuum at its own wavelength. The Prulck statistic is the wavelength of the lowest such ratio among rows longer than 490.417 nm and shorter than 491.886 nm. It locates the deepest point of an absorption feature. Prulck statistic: 491.038 nm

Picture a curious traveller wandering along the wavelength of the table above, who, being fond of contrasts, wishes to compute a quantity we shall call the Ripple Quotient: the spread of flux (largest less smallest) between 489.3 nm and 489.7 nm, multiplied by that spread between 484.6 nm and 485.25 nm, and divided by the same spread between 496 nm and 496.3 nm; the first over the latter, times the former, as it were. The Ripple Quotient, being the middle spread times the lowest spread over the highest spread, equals 20.7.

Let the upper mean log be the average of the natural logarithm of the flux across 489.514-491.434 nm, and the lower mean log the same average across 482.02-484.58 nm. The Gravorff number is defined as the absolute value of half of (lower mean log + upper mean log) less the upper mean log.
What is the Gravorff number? 0.03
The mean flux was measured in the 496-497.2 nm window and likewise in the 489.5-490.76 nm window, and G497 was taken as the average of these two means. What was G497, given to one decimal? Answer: 41.7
